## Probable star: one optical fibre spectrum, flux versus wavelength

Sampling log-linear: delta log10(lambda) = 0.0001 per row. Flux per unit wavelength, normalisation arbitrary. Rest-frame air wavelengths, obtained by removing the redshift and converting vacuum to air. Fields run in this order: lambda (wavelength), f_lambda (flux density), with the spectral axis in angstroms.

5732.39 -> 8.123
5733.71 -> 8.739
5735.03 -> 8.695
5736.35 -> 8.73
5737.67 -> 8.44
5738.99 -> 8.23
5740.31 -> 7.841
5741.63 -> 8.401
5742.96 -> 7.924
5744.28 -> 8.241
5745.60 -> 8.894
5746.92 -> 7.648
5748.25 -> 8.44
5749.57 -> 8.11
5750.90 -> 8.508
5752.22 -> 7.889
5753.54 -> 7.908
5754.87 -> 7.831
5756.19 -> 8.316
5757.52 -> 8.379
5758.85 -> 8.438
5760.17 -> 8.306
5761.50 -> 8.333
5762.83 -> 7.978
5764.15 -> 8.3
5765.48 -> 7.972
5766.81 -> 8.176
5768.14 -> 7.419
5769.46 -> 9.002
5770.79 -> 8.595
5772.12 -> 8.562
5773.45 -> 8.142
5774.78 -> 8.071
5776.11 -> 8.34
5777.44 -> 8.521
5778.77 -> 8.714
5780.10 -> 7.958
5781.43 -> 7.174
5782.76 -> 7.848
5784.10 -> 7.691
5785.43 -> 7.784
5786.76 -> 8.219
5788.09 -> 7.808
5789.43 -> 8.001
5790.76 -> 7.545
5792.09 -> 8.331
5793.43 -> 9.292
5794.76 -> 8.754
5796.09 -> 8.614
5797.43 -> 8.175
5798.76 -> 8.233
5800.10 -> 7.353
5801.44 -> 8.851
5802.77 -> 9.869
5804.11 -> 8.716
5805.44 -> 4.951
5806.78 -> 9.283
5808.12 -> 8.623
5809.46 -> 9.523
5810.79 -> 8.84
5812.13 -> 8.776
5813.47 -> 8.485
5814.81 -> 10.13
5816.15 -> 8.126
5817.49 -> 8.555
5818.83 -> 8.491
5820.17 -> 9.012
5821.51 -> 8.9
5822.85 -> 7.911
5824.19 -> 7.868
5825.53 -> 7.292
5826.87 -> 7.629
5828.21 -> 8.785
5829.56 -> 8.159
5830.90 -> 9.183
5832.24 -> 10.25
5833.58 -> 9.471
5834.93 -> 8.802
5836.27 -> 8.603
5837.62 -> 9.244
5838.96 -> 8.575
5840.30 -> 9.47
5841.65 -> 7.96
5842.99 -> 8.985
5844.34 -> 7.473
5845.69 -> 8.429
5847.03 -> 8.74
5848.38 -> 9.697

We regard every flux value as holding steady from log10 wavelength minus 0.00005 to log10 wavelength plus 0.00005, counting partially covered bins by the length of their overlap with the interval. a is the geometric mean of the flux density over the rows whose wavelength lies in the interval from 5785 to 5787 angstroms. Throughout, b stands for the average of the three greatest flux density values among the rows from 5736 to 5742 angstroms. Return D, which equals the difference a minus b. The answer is -0.53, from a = 8.00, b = 8.5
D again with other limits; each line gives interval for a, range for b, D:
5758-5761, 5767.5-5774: -0.35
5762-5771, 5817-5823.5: -0.63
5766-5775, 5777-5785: -0.13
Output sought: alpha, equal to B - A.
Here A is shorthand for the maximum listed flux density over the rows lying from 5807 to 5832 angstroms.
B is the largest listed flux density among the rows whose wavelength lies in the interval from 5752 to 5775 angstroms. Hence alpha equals -1.1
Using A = 10.13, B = 9.002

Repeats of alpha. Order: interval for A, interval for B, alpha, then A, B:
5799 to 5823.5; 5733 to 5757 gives -1.2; 10.13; 8.894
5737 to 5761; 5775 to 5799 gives 0.4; 8.894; 9.292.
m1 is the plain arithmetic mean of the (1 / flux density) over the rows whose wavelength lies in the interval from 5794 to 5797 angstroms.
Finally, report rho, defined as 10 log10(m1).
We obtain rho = -9.39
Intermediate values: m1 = 0.115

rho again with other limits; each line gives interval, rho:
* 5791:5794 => -9.44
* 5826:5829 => -9.12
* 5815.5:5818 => -9.21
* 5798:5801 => -8.90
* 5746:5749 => -9.04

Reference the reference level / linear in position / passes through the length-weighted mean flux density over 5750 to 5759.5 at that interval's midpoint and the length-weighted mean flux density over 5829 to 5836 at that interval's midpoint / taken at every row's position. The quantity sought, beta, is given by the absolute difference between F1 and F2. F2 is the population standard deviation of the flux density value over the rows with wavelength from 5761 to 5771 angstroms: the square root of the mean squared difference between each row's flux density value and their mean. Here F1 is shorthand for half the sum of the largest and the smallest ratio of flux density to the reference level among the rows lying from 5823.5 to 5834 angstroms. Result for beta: 0.52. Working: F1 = 0.96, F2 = 0.44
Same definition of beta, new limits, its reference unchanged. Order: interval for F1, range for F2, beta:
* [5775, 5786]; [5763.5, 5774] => 0.49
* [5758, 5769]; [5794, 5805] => 0.29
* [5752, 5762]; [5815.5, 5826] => 0.45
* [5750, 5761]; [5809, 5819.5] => 0.39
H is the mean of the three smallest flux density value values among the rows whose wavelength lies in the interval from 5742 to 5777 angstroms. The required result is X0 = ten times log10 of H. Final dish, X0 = 8.83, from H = 7.63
